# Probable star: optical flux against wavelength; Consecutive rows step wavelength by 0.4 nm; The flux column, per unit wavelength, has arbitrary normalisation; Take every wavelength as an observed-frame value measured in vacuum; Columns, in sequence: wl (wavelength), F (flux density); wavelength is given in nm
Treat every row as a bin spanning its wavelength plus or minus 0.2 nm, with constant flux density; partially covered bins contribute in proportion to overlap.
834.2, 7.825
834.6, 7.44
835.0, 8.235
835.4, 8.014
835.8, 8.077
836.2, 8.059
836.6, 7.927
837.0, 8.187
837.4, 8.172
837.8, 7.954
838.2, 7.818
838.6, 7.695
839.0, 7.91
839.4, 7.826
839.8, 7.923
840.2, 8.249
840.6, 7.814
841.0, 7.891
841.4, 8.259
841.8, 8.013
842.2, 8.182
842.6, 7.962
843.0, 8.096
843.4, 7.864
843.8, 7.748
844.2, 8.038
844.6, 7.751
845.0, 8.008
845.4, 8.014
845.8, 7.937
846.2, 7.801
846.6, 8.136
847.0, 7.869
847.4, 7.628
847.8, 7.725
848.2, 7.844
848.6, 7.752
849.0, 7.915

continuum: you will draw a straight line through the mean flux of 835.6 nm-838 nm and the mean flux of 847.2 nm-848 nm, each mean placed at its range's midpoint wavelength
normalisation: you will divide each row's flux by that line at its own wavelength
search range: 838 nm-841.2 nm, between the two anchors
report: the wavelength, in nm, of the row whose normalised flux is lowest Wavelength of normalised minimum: 838.6 nm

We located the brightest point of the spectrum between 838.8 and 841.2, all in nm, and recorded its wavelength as 840.2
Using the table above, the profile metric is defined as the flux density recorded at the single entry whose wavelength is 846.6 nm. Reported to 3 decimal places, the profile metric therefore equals 8.136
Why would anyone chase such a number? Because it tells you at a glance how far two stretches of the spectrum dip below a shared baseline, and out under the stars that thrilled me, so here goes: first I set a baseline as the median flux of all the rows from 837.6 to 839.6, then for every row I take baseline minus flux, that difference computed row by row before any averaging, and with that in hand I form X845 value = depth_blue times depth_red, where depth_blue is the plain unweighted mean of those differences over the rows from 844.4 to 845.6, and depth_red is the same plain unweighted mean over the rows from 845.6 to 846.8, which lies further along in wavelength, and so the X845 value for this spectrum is 0.013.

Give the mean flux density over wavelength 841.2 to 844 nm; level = 8.02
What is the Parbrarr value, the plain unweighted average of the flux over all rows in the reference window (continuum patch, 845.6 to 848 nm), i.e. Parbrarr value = 7.85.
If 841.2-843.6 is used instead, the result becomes 8.06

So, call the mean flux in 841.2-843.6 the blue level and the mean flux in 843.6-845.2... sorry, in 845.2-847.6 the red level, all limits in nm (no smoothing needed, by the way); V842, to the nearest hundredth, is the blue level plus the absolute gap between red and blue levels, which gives 8.23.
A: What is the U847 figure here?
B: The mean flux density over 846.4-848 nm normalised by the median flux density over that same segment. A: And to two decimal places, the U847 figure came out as 1.01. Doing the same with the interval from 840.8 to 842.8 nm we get 1.01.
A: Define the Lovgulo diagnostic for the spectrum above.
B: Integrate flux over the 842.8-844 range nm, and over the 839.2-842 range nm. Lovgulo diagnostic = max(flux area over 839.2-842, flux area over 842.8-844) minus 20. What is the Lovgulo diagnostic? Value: 2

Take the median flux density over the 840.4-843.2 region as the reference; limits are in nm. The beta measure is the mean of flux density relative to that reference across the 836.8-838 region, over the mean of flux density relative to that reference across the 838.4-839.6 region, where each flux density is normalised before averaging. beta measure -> 1.04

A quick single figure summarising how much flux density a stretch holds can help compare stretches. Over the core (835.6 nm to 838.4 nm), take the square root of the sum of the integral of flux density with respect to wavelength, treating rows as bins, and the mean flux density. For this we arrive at 5.52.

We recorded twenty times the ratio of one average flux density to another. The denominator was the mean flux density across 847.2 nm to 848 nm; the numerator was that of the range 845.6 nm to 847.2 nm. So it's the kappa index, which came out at 20.7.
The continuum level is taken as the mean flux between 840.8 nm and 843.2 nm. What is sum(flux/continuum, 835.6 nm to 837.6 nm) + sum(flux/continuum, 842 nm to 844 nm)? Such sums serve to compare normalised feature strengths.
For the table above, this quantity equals 9.95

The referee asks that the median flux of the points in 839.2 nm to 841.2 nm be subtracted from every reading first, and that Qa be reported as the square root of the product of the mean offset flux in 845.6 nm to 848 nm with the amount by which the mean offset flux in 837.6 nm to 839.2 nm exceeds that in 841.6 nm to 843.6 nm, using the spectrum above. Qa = 0.086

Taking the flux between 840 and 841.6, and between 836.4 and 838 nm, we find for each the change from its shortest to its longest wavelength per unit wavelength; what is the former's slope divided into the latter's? 2.7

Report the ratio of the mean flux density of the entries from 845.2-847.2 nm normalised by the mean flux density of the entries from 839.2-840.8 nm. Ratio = 1.00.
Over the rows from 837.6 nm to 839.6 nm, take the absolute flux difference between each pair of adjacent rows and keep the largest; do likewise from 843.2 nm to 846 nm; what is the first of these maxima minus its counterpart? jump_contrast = -0.075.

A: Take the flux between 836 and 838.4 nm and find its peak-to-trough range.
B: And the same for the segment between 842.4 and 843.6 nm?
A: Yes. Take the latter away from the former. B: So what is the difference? 0.14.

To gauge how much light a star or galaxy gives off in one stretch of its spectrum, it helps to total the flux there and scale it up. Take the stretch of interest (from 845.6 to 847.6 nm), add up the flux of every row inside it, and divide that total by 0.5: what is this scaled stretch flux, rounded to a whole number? 79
